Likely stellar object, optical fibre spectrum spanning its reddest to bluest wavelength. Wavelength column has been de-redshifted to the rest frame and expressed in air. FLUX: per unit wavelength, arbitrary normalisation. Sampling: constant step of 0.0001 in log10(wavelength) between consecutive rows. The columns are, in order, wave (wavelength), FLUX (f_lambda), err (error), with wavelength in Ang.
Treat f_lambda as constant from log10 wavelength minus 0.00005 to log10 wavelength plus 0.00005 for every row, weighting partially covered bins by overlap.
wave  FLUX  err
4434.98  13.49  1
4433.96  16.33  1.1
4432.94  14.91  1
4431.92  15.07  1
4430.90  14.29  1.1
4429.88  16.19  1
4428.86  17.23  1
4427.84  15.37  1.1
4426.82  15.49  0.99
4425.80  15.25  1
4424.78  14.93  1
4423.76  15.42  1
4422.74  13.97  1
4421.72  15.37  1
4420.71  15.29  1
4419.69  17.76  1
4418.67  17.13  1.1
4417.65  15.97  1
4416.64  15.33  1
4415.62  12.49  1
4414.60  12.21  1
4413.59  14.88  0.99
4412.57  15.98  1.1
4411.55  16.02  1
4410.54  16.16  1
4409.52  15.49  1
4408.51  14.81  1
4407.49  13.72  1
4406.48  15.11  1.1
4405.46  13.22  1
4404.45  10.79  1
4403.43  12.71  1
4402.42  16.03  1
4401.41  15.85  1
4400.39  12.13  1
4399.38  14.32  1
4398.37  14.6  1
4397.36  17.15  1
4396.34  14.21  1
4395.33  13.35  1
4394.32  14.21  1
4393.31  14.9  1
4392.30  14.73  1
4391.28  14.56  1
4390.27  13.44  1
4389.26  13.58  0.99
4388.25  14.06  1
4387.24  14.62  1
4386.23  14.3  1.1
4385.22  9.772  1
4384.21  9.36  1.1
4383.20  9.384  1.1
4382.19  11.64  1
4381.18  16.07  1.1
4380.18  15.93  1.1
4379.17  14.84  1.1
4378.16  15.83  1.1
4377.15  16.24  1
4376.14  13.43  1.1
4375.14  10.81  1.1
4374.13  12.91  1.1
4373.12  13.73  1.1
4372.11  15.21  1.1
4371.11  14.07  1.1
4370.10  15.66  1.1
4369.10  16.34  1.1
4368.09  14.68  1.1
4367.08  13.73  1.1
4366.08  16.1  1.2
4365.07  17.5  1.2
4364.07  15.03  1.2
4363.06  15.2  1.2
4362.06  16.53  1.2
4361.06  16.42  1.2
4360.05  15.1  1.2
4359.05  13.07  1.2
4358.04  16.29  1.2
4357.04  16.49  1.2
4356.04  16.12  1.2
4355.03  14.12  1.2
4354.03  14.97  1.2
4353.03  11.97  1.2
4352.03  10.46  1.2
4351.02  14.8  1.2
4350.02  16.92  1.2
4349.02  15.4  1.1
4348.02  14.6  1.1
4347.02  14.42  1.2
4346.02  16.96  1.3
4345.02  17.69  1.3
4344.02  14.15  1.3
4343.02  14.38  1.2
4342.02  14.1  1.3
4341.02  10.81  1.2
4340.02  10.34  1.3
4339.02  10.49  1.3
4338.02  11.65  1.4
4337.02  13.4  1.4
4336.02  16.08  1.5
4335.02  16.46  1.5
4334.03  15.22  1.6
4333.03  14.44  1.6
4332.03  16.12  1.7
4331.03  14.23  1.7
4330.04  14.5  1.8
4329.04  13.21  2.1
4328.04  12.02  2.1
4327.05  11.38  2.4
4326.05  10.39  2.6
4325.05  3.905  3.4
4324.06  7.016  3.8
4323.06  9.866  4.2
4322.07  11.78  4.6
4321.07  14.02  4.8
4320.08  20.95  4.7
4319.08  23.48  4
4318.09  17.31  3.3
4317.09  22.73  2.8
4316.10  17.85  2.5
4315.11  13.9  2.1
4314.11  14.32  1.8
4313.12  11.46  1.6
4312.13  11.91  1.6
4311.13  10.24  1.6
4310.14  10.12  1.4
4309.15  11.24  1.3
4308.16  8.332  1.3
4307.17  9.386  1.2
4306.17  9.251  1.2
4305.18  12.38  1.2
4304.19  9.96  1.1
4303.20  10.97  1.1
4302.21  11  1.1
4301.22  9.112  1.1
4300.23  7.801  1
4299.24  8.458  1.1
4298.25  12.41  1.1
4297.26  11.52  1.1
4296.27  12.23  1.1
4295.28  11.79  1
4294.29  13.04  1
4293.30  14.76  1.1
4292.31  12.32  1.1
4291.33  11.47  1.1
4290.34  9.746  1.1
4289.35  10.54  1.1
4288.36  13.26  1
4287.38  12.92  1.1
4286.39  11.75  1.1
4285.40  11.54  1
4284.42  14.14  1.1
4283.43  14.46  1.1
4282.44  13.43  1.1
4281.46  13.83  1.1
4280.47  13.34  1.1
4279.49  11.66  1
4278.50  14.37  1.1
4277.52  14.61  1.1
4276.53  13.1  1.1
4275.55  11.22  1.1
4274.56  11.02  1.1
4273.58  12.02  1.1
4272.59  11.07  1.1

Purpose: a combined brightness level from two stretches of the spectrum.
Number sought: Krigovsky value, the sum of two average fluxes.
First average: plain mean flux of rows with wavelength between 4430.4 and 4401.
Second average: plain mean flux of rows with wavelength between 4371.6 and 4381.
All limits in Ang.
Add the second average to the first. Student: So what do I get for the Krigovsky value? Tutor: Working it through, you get 29.4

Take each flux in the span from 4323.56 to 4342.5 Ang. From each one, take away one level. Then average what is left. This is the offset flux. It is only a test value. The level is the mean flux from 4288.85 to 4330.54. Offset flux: 0.3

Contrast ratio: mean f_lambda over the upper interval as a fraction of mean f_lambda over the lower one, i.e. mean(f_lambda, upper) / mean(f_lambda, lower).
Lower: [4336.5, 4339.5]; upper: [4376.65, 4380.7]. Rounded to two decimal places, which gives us 1.33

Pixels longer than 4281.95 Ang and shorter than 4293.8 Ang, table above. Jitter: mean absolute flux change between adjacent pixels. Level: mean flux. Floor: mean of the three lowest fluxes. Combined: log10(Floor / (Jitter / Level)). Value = 2.0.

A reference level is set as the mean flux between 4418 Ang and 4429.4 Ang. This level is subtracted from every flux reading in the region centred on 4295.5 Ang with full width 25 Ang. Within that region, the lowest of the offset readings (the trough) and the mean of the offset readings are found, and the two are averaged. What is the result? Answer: -6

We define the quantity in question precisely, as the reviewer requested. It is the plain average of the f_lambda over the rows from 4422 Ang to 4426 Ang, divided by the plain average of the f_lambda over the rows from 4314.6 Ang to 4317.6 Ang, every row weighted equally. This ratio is 0.82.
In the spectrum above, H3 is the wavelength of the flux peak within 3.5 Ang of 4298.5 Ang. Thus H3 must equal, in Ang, 4298.25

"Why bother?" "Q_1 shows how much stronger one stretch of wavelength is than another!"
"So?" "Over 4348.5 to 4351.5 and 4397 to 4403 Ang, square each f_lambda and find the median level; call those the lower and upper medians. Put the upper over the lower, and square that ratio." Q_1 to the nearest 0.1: 1.0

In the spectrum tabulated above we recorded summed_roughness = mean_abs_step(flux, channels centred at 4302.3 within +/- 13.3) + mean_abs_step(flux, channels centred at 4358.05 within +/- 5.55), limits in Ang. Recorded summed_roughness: 2.83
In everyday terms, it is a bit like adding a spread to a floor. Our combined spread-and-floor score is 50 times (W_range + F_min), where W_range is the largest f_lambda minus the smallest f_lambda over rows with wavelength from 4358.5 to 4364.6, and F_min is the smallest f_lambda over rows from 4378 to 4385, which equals 641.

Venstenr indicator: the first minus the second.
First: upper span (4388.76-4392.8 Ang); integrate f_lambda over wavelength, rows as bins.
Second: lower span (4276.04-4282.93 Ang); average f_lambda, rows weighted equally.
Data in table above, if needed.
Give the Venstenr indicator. 43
